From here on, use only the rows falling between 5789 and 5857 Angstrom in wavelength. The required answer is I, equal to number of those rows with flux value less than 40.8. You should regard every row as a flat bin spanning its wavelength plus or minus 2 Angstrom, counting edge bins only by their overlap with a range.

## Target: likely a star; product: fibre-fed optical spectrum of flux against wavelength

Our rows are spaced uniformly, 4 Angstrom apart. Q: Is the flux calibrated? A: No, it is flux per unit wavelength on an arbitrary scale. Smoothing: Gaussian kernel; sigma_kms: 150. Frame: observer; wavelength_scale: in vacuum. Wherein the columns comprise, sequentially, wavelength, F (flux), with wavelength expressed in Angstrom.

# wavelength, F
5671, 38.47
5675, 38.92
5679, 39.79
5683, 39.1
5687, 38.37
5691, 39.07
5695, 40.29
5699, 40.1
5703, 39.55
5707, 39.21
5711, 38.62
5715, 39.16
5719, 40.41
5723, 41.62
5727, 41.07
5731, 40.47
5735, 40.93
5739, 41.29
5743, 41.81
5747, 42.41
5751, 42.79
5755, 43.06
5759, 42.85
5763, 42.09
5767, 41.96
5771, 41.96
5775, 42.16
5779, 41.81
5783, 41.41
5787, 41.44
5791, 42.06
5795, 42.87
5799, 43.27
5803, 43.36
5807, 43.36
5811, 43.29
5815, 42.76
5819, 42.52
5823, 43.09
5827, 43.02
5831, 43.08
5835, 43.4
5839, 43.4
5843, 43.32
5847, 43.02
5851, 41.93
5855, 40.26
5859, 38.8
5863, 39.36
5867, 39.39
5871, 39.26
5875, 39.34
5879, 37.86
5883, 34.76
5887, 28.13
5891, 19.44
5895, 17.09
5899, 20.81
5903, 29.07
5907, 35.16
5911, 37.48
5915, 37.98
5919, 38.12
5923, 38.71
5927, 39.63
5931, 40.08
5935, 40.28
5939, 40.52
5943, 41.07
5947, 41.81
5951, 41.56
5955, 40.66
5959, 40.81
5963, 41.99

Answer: 1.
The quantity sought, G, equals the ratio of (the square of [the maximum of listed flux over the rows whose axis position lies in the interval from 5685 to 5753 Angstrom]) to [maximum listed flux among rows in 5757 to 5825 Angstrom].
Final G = 42.2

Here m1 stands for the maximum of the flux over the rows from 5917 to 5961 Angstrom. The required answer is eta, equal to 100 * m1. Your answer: 4181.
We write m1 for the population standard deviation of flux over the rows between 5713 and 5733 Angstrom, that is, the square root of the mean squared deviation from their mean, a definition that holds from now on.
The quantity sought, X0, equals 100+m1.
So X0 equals 101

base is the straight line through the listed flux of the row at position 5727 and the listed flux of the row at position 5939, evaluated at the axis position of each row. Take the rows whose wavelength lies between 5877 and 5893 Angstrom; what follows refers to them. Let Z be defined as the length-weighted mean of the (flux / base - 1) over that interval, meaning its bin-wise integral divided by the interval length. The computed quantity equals -0.26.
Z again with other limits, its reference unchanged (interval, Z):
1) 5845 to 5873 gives -0.01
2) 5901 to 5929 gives -0.10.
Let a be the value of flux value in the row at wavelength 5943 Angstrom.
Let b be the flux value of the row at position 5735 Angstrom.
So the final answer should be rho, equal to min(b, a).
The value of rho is 40.9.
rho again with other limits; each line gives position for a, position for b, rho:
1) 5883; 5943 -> 34.8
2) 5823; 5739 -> 41.3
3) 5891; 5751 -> 19.4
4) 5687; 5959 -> 38.4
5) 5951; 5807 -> 41.6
